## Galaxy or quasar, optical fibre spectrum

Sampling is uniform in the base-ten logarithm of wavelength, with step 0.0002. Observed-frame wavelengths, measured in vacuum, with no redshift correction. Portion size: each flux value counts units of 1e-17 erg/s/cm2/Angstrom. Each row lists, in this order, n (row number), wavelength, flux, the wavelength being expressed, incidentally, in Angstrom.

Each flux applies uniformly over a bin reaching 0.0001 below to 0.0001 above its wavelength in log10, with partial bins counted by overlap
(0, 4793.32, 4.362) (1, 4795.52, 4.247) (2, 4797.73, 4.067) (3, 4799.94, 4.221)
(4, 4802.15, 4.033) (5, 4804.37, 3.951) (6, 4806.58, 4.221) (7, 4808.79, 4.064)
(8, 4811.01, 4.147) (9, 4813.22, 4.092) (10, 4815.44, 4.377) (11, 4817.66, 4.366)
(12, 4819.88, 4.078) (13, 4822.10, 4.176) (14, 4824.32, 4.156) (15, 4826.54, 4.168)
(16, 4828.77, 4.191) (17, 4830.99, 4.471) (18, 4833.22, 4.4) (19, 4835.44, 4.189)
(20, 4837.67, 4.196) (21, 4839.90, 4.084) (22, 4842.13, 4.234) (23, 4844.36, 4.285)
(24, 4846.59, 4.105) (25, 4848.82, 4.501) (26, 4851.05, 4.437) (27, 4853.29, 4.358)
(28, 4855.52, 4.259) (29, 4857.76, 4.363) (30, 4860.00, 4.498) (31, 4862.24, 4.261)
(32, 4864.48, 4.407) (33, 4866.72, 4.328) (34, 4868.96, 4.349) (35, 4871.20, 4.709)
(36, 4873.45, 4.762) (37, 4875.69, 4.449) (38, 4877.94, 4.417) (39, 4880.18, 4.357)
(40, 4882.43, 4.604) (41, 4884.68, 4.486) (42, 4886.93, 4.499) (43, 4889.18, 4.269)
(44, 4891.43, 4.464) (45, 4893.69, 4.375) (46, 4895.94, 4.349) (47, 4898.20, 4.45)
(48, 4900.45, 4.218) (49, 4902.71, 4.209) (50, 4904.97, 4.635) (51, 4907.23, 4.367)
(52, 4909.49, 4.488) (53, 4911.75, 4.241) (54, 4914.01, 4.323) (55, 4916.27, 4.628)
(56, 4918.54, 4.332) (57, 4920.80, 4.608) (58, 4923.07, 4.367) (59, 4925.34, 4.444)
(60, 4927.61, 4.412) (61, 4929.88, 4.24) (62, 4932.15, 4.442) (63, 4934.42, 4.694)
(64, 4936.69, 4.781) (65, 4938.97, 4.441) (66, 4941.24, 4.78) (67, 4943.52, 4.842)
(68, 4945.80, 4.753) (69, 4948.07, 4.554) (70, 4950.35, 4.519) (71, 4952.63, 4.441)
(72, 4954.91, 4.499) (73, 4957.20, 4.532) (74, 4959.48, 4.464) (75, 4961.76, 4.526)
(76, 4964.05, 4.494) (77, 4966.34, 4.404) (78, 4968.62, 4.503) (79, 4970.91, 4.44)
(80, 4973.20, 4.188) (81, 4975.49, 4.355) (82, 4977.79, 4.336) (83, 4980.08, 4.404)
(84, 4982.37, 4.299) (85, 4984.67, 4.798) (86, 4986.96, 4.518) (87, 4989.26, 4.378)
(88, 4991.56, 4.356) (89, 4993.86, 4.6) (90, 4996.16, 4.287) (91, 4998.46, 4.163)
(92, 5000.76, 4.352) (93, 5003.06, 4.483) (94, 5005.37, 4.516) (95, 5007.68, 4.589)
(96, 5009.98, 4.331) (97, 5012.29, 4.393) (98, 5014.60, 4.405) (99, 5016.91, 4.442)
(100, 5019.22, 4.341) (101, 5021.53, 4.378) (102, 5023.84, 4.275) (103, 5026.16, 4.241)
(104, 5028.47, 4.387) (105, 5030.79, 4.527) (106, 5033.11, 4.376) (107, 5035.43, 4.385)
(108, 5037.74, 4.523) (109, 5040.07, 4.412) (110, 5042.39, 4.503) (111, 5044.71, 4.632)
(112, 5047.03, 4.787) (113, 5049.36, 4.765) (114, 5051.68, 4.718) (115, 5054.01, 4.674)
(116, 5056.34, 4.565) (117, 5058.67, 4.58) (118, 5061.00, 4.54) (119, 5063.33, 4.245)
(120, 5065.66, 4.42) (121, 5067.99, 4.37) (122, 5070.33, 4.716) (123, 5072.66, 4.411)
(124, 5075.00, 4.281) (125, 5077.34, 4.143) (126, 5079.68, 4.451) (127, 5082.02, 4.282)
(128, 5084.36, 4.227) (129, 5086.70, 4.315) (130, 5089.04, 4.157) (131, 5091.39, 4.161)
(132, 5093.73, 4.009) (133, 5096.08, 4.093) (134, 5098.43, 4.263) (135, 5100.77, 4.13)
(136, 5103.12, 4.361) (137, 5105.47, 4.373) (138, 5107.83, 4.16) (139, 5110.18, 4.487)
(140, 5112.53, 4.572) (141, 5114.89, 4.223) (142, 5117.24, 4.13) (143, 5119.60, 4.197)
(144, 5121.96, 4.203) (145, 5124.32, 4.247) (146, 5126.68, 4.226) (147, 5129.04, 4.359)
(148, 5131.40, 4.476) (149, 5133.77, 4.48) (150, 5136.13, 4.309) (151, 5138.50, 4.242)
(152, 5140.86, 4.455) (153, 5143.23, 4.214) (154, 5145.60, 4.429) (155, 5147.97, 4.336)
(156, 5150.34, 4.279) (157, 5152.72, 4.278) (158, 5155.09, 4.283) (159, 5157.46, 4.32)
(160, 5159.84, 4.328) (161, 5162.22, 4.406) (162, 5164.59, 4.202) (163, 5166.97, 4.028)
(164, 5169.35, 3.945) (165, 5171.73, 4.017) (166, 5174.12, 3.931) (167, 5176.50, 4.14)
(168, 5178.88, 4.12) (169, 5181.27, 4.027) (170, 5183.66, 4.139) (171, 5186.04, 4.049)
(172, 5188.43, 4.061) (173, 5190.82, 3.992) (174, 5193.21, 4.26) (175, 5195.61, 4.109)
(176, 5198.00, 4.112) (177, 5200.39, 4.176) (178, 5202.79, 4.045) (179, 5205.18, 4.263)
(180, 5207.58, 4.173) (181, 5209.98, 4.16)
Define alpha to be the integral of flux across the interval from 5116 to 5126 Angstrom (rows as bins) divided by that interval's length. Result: 4.20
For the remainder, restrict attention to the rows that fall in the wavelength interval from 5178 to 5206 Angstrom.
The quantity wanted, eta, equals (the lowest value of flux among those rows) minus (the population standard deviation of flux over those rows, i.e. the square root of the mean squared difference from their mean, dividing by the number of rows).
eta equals 3.91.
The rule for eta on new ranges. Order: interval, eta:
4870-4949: 4.03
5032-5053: 4.22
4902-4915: 4.06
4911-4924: 4.09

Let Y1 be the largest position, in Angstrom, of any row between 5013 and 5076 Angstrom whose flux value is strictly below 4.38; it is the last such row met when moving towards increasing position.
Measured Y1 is 5075.00 Angstrom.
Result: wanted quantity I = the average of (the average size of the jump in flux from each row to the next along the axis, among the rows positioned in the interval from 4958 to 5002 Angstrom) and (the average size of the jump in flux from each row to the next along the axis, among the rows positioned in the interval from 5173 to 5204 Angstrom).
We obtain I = 0.128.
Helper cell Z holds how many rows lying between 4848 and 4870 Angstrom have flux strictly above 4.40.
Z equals 4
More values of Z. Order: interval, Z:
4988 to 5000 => 1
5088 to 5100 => 0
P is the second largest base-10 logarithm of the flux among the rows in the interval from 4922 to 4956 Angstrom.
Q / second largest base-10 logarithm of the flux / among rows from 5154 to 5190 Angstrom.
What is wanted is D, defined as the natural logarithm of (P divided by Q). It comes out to 0.066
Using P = 0.680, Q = 0.64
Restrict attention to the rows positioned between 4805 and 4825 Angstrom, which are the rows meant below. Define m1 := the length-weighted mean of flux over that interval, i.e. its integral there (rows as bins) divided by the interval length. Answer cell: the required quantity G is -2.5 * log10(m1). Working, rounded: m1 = 4.18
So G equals -1.55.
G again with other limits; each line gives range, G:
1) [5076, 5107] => -1.57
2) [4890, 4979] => -1.62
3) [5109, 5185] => -1.57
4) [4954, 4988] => -1.62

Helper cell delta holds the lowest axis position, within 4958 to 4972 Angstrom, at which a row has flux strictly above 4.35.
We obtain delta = 4959.48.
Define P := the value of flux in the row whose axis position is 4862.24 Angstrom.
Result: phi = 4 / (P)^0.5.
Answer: 1.94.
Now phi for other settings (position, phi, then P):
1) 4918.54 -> 1.92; 4.332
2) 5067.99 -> 1.91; 4.37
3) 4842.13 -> 1.94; 4.234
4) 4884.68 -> 1.89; 4.486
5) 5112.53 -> 1.87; 4.572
